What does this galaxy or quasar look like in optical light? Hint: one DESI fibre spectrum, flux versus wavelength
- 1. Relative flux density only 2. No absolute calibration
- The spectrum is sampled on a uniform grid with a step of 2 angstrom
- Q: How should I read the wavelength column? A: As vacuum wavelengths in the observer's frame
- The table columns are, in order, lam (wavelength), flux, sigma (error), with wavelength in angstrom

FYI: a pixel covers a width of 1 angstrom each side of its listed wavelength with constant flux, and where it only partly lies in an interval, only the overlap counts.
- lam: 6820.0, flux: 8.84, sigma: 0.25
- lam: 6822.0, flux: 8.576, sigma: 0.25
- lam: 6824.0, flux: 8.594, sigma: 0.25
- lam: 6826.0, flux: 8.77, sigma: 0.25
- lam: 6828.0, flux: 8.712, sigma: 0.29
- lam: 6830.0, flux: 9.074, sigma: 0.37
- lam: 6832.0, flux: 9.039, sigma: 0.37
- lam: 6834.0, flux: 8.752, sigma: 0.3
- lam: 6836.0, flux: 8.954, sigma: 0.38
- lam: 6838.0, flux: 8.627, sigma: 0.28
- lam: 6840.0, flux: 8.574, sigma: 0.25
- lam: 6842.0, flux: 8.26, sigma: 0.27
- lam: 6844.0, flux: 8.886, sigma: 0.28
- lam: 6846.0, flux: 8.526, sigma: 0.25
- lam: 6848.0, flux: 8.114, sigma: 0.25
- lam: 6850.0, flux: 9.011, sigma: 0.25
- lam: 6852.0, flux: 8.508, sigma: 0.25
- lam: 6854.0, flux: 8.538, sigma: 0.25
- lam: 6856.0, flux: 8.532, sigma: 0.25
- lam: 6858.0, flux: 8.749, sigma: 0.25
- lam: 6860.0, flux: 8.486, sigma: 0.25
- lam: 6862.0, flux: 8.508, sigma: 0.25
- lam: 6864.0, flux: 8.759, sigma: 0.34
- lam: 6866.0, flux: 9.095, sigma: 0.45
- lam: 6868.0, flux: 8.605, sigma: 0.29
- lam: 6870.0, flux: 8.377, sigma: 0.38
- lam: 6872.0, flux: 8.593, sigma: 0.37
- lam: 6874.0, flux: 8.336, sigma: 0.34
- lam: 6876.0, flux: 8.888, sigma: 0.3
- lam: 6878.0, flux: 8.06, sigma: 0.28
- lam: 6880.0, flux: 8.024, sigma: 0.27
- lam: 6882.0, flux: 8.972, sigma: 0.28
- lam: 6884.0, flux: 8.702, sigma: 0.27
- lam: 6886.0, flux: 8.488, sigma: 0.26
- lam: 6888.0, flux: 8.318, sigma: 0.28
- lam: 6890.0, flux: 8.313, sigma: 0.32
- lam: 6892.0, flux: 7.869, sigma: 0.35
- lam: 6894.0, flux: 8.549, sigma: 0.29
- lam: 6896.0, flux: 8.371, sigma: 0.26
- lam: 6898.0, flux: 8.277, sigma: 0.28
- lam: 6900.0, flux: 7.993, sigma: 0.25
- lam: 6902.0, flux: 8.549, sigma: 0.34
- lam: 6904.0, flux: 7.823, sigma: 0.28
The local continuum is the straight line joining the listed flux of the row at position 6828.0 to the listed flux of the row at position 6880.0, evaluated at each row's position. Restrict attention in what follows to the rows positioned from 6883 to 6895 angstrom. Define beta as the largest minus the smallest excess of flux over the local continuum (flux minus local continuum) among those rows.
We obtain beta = 0.73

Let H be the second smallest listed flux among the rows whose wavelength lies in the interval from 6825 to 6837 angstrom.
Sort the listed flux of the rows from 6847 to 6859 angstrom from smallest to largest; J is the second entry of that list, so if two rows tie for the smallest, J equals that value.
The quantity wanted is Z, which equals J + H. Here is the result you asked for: 17.3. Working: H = 8.752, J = 8.508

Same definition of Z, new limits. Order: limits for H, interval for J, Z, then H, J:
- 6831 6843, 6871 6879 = 16.9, 8.574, 8.336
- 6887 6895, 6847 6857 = 16.8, 8.313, 8.508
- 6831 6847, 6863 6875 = 16.9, 8.526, 8.377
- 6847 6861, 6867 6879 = 16.8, 8.486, 8.336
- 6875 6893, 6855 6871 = 16.5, 8.024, 8.486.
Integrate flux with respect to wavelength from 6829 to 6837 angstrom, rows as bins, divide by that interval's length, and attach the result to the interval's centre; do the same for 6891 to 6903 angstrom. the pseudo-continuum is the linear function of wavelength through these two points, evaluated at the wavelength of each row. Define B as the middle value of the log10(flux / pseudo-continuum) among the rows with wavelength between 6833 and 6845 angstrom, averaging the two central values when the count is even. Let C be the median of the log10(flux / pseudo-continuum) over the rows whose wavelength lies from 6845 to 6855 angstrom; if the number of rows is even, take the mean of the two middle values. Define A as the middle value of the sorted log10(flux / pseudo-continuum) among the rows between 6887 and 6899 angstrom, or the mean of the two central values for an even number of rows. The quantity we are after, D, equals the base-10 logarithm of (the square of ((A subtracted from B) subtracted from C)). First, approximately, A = 0.000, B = -0.012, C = -0.012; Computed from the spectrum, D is -6.0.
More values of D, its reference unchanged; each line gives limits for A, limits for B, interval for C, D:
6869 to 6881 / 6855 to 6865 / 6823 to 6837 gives -3.9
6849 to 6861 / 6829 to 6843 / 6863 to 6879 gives -5.2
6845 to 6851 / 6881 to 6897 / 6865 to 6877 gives -3.5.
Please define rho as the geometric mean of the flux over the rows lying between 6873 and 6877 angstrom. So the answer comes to 8.61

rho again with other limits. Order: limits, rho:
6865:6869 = 8.85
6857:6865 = 8.62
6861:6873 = 8.65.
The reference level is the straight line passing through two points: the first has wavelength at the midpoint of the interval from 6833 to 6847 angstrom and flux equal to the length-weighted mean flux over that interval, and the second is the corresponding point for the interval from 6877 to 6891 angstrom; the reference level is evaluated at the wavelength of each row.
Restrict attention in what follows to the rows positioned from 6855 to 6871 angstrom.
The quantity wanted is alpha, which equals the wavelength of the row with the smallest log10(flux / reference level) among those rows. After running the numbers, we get 6870.0 angstrom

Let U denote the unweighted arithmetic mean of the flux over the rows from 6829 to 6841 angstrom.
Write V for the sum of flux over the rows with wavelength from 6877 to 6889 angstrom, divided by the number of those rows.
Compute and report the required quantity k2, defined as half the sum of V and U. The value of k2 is 8.63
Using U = 8.84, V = 8.4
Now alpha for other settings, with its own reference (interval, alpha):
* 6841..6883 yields 6848.0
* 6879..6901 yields 6892.0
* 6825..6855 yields 6848.0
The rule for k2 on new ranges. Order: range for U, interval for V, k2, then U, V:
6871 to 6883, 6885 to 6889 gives 8.44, 8.48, 8.4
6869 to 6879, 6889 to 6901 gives 8.34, 8.45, 8.2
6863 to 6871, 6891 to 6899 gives 8.49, 8.71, 8.3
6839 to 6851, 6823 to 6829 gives 8.63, 8.56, 8.7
